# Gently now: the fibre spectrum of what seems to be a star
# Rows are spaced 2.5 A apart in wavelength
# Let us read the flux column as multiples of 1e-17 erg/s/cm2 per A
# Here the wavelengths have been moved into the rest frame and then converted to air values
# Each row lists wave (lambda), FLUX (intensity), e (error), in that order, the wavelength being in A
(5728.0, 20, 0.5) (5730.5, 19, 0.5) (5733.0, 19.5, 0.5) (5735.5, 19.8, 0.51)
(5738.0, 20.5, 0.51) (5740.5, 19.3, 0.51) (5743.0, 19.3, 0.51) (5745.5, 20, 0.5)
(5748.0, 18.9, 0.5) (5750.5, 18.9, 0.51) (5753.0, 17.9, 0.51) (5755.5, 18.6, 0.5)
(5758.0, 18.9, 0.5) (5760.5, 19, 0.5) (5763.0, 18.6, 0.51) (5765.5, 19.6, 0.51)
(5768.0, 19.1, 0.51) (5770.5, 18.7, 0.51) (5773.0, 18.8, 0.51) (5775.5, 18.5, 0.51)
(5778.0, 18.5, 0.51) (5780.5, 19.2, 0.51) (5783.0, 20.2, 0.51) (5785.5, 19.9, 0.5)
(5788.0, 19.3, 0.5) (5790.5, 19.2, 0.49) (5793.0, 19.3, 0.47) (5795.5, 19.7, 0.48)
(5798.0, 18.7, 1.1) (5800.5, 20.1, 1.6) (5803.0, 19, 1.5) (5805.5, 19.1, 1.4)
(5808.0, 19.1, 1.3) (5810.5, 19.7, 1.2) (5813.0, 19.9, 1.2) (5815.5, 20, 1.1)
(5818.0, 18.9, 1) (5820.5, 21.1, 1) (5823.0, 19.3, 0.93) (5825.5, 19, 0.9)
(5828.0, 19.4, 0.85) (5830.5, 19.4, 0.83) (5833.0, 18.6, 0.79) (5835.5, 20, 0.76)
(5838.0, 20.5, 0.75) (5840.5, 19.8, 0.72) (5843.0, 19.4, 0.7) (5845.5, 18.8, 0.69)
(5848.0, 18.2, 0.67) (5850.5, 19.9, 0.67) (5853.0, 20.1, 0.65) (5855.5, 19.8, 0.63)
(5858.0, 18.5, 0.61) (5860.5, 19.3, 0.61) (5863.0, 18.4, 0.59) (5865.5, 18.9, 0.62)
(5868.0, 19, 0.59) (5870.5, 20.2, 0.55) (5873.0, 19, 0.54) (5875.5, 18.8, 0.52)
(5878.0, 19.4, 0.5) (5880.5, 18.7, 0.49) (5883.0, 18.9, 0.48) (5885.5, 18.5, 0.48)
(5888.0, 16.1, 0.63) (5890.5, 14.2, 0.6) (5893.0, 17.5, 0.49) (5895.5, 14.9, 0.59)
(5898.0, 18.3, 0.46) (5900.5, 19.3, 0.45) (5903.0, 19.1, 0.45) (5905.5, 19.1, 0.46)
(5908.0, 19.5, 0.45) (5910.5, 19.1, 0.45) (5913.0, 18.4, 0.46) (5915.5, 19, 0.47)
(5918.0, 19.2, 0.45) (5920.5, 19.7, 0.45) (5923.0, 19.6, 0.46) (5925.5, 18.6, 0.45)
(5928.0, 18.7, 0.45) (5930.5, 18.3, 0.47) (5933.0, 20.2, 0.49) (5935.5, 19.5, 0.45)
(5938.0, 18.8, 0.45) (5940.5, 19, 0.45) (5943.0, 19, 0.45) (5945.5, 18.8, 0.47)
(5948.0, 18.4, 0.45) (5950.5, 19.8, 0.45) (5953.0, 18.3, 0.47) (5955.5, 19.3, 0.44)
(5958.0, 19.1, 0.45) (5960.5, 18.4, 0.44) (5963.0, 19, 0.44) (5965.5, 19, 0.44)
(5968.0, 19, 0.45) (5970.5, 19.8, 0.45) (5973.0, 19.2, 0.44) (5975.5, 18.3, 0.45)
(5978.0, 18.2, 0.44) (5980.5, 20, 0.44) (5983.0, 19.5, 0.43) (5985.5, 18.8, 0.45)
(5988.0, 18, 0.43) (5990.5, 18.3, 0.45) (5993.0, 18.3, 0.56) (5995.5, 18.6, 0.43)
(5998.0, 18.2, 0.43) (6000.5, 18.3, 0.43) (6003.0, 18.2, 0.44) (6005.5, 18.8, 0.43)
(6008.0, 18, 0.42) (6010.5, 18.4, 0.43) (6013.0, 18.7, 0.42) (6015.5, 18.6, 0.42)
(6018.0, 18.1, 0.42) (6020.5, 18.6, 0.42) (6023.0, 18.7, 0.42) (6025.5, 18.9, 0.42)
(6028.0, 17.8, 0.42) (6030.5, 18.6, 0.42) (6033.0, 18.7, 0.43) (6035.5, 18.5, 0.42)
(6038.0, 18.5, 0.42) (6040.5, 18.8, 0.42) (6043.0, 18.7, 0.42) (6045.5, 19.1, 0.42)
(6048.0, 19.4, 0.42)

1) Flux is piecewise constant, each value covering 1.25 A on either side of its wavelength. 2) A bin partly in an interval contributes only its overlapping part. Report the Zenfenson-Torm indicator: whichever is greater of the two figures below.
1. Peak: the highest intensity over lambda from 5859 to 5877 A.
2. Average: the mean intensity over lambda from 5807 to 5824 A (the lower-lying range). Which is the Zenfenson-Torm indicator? 20.2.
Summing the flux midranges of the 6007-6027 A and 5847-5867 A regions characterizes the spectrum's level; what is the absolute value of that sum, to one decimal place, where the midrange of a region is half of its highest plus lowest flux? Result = 37.6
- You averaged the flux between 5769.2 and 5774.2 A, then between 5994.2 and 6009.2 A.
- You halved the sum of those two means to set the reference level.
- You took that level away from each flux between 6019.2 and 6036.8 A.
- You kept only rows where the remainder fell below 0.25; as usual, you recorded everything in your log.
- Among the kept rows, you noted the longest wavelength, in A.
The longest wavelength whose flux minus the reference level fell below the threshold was 6035.5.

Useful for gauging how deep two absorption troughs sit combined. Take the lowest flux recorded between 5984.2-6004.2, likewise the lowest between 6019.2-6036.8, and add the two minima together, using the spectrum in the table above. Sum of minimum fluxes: 35.8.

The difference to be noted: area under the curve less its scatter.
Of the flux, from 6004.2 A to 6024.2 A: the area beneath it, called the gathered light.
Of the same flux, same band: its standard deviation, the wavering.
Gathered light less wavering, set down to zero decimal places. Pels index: 369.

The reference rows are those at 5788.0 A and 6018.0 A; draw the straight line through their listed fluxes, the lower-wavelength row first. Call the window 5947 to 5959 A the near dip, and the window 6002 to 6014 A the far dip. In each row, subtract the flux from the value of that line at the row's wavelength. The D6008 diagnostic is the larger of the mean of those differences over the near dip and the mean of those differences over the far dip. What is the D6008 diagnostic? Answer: -0.27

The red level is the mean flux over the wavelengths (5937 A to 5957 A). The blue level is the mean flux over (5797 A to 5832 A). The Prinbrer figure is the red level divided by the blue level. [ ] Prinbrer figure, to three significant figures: 0.972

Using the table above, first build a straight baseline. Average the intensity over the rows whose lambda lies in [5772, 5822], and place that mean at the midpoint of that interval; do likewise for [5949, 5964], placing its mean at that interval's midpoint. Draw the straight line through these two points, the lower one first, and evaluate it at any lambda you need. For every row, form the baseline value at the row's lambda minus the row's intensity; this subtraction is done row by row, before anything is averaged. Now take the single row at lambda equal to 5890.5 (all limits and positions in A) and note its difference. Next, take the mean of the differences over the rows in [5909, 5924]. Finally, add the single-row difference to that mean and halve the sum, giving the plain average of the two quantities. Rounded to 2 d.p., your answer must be 2.44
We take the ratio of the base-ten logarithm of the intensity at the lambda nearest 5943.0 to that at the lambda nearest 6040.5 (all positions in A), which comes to 1.00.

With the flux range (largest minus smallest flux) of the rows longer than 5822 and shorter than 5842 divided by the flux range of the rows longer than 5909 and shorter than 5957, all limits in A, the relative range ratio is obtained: 1.00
